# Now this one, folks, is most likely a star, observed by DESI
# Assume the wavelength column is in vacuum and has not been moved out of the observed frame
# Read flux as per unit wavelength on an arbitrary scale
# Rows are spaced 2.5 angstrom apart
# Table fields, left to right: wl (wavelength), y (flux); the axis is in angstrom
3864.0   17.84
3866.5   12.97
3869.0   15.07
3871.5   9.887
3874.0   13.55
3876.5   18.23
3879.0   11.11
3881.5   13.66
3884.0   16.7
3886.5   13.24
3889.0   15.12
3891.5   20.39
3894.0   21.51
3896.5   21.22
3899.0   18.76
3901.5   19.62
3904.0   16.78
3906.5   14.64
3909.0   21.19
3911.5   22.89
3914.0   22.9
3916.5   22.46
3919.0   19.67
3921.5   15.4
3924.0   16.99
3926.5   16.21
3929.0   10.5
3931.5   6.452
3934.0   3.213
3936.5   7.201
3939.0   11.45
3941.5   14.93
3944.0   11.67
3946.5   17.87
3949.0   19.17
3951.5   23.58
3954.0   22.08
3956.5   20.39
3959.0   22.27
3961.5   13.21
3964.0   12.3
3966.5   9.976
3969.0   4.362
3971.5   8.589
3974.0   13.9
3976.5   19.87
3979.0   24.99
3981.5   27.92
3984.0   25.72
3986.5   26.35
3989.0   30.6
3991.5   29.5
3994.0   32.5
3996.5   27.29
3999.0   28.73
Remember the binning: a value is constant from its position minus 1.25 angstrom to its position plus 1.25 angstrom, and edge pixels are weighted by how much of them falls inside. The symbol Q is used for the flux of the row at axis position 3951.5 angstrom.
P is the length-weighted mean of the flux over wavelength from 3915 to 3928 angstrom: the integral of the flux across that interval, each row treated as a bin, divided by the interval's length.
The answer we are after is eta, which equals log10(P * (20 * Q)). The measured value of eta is 3.93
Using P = 18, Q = 23.58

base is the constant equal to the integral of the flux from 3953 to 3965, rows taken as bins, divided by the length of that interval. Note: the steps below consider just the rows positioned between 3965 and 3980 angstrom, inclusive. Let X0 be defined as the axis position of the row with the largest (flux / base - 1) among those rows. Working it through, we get 3979.0 angstrom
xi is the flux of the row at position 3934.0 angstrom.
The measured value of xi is 3.213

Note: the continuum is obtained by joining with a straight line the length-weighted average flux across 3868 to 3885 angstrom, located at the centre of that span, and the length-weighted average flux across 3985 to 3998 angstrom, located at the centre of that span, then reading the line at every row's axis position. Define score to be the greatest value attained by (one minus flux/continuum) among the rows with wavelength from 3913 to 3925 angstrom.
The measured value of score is 0.23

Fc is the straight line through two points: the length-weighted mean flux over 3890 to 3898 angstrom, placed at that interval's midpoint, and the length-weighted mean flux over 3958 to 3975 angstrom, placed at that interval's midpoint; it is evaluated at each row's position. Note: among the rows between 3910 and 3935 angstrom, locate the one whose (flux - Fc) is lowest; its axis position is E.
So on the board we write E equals 3934.0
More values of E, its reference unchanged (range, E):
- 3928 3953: 3934.0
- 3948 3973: 3969.0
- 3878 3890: 3879.0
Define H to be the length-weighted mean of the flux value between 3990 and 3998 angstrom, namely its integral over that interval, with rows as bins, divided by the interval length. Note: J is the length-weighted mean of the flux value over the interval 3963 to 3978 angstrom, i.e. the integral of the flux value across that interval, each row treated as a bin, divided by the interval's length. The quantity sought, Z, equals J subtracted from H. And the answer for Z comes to 18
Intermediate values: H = 30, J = 12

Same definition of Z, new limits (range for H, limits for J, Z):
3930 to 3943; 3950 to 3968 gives -9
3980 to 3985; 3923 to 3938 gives 17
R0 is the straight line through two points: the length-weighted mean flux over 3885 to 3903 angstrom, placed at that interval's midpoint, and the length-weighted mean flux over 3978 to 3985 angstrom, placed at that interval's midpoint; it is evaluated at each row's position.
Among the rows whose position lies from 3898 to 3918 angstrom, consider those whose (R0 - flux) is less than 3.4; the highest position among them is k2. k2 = 3916.5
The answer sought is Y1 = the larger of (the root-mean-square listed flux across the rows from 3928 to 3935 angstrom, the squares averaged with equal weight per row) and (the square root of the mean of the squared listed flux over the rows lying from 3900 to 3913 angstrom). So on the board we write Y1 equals 19.3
